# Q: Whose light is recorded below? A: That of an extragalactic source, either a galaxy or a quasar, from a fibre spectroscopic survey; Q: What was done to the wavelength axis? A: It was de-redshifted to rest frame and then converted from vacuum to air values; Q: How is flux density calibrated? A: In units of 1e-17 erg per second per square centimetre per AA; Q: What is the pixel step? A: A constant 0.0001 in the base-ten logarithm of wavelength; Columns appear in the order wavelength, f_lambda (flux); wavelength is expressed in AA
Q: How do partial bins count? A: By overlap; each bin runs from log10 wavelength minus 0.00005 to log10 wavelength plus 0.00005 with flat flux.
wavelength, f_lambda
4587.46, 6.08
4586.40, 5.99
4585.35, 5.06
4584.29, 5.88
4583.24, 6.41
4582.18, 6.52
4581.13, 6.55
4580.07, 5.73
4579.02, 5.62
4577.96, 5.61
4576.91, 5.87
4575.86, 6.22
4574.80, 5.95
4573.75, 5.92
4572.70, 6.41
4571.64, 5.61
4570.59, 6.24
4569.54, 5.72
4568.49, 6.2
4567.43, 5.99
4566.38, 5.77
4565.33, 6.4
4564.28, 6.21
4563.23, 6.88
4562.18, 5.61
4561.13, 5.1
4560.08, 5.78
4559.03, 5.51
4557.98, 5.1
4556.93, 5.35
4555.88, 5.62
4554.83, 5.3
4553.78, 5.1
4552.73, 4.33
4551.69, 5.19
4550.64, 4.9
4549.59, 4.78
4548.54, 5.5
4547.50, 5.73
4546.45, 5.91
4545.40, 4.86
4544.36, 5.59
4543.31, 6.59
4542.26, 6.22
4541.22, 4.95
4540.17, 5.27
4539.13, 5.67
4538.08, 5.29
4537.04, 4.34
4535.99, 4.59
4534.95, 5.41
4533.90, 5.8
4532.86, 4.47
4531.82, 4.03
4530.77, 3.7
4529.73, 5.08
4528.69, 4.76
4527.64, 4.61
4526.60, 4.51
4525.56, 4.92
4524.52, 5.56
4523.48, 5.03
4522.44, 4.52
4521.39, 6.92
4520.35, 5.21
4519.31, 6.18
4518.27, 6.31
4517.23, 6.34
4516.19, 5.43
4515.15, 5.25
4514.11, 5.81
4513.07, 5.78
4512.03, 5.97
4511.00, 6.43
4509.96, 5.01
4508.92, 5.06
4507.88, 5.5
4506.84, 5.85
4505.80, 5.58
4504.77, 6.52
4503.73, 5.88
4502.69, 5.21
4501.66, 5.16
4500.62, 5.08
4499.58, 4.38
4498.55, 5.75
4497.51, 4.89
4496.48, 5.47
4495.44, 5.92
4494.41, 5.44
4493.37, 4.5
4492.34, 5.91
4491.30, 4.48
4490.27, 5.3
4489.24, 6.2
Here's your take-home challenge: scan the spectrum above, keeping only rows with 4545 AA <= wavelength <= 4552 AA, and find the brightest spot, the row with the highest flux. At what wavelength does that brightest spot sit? 4546.45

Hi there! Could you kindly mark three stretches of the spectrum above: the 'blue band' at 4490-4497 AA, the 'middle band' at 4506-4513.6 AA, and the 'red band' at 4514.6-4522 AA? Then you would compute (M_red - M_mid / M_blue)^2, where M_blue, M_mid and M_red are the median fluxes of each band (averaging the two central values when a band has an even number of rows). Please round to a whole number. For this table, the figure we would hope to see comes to 26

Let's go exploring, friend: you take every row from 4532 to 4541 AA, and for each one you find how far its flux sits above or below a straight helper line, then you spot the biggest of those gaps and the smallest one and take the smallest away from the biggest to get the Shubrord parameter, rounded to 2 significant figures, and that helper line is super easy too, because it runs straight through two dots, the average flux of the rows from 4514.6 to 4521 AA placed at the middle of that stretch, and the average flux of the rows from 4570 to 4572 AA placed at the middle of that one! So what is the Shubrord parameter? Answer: 1.5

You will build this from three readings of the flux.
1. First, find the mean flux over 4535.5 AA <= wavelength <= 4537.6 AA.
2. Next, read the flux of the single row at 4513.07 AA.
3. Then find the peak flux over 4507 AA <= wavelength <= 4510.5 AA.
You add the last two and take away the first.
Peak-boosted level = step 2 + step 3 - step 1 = 6.8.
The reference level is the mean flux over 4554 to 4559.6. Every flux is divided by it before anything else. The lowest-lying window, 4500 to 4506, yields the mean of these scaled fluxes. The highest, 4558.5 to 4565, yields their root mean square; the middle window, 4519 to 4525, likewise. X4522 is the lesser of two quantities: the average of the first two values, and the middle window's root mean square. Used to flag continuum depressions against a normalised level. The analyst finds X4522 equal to 1.05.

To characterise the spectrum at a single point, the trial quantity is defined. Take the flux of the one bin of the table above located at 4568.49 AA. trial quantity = 6.2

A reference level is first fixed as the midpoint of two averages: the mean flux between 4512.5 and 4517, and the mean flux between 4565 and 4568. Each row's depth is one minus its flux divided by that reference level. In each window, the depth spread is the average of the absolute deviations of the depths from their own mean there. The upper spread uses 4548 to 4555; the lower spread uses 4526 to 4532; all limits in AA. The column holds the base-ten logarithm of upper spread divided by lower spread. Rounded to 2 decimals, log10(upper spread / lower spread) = -0.12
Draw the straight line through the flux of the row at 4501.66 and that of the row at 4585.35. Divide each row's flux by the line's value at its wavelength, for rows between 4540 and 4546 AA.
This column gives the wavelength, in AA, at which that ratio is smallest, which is 4545.40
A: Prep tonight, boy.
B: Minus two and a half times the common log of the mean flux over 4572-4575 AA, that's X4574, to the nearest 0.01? -1.96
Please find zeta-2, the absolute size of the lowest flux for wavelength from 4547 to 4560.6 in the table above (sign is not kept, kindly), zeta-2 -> 4.33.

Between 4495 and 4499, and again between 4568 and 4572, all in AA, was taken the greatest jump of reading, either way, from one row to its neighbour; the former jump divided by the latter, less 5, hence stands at -3.6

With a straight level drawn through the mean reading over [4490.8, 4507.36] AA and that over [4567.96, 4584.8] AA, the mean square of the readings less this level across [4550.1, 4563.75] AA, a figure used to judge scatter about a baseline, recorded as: 0.54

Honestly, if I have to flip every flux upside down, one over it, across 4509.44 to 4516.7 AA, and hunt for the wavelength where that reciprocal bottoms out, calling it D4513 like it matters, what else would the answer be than 4511.00 AA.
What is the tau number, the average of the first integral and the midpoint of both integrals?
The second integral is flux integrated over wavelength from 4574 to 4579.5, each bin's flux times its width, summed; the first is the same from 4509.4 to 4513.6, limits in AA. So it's 26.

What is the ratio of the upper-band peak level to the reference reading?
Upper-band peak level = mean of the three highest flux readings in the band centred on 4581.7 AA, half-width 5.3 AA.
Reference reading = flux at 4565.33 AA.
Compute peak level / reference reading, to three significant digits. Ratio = 1.01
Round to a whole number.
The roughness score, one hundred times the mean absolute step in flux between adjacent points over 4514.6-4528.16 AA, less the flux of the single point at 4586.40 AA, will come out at 65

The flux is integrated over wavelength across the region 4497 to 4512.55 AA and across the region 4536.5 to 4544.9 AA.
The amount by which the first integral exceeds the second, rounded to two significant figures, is 39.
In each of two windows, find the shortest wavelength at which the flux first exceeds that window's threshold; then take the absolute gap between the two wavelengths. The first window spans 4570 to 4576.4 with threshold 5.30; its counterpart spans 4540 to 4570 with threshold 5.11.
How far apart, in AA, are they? 30.4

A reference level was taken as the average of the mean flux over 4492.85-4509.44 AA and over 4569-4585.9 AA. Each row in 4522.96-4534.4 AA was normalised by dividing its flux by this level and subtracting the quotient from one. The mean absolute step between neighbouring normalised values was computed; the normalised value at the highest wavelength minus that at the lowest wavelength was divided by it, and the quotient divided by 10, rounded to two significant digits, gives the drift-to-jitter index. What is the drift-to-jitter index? -0.14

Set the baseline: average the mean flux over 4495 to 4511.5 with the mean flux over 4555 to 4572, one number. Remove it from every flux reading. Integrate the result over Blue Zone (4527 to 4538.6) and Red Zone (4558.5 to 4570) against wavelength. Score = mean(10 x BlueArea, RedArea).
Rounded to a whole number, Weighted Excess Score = -51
